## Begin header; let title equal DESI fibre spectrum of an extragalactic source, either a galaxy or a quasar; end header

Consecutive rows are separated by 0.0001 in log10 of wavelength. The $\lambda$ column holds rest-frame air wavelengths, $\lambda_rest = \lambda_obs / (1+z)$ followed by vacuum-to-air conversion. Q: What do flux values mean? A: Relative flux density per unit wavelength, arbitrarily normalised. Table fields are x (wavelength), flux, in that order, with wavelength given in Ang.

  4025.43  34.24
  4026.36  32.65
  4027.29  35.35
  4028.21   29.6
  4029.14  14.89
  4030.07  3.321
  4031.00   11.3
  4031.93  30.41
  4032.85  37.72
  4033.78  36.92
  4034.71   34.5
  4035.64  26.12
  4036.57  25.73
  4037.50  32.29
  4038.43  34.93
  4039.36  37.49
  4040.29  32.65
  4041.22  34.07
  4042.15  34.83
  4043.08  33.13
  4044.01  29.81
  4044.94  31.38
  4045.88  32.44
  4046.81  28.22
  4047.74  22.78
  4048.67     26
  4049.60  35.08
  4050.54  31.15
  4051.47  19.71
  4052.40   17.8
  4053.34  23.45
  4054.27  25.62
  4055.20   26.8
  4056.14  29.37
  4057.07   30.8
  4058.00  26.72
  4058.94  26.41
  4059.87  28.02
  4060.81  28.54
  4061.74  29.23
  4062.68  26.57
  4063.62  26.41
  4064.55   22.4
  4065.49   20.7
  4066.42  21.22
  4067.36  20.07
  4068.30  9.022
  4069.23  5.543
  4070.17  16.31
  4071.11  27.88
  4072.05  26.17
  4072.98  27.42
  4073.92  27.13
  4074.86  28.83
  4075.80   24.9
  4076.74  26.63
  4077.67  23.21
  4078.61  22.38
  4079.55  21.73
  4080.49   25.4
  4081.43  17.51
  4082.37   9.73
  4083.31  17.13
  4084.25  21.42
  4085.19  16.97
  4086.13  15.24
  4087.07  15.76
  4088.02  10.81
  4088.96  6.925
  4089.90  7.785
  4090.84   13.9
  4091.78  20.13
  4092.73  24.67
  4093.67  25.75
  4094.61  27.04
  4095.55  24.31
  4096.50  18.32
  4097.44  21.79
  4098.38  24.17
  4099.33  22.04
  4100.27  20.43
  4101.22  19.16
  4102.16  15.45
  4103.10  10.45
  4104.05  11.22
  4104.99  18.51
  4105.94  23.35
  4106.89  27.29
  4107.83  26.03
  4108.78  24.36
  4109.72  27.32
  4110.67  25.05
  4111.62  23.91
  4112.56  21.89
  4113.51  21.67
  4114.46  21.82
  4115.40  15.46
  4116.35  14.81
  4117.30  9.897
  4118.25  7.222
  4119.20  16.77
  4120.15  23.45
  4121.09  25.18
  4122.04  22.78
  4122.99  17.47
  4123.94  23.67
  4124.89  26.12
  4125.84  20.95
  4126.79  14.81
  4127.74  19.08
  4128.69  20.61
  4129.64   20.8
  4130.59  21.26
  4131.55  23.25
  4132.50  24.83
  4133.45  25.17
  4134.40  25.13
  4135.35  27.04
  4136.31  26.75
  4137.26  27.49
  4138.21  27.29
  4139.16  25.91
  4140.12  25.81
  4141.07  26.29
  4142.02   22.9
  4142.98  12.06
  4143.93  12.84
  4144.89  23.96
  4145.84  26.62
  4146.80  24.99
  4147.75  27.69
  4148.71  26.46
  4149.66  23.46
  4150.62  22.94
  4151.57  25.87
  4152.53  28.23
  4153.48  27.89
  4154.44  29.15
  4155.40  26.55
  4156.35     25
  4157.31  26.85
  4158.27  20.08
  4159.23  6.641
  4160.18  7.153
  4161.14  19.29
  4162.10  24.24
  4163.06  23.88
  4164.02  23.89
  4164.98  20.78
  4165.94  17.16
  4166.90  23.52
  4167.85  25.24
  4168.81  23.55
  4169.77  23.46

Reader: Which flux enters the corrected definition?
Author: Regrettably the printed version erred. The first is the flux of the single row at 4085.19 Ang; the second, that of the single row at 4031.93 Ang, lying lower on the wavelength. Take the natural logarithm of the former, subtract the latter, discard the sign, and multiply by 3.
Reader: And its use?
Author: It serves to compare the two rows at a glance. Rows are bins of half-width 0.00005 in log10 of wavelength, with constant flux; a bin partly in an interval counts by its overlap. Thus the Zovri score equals 83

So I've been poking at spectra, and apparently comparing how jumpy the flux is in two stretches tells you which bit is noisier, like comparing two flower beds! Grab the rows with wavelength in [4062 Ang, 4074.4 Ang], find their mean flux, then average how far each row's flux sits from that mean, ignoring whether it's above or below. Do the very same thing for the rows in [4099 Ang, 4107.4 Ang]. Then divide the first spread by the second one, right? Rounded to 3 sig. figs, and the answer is 1.27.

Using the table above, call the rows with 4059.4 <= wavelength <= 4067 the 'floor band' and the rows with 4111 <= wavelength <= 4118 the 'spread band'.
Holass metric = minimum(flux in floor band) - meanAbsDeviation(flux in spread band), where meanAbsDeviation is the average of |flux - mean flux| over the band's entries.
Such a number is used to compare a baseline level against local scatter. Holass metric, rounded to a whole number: 16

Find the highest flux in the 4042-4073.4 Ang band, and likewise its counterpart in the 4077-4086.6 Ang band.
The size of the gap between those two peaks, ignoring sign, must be 10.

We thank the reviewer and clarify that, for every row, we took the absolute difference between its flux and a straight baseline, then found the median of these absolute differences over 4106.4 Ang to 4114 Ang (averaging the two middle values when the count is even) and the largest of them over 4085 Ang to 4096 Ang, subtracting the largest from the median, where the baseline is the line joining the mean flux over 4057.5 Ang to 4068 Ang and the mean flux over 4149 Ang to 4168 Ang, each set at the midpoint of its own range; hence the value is -15.5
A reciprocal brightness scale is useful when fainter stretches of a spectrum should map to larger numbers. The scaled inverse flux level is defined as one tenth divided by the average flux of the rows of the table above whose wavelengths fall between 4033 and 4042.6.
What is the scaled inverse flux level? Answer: 0.0030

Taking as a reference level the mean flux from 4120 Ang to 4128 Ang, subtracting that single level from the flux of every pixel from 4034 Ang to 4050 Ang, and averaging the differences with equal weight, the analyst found 10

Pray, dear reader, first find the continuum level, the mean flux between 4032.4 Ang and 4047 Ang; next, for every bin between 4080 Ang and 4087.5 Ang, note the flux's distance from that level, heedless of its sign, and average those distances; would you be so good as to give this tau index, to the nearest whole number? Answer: 15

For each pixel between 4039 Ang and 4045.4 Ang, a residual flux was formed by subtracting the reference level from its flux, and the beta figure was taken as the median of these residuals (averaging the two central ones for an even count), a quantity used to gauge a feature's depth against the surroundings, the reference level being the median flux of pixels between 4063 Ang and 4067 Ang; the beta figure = 11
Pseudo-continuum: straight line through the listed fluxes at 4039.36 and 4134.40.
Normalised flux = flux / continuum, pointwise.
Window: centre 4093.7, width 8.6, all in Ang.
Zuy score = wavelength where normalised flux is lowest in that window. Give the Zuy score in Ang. 4089.90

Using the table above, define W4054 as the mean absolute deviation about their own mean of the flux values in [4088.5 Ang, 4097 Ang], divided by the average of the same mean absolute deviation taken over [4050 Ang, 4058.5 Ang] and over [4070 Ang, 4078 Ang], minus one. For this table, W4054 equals 1.0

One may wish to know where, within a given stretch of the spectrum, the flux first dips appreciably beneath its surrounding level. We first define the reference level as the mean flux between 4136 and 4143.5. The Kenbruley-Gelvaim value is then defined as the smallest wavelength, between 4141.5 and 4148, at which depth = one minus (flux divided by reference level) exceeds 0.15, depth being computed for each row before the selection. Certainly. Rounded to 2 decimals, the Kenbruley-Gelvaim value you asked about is 4142.98 Ang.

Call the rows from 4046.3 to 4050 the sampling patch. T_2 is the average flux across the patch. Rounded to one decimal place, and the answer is 28.0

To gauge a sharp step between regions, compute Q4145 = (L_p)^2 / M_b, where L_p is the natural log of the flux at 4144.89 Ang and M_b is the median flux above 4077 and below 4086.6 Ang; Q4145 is 0.52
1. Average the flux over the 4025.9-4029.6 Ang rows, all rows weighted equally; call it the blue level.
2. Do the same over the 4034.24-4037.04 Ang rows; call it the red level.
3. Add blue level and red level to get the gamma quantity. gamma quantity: 57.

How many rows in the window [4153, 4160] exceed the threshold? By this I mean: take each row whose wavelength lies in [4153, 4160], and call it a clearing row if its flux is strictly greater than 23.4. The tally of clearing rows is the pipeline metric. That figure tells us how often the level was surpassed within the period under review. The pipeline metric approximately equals 5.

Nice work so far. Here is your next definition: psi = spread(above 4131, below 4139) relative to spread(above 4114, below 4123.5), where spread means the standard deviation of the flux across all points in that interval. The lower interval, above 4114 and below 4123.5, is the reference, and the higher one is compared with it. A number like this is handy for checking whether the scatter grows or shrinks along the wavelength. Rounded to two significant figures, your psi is 0.25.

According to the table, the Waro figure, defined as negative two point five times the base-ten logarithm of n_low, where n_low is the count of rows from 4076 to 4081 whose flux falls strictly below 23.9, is -1.19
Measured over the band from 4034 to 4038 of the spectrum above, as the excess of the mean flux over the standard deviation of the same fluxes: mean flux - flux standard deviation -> 26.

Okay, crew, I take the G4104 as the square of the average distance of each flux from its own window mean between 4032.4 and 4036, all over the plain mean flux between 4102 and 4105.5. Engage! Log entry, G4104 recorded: 1.1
